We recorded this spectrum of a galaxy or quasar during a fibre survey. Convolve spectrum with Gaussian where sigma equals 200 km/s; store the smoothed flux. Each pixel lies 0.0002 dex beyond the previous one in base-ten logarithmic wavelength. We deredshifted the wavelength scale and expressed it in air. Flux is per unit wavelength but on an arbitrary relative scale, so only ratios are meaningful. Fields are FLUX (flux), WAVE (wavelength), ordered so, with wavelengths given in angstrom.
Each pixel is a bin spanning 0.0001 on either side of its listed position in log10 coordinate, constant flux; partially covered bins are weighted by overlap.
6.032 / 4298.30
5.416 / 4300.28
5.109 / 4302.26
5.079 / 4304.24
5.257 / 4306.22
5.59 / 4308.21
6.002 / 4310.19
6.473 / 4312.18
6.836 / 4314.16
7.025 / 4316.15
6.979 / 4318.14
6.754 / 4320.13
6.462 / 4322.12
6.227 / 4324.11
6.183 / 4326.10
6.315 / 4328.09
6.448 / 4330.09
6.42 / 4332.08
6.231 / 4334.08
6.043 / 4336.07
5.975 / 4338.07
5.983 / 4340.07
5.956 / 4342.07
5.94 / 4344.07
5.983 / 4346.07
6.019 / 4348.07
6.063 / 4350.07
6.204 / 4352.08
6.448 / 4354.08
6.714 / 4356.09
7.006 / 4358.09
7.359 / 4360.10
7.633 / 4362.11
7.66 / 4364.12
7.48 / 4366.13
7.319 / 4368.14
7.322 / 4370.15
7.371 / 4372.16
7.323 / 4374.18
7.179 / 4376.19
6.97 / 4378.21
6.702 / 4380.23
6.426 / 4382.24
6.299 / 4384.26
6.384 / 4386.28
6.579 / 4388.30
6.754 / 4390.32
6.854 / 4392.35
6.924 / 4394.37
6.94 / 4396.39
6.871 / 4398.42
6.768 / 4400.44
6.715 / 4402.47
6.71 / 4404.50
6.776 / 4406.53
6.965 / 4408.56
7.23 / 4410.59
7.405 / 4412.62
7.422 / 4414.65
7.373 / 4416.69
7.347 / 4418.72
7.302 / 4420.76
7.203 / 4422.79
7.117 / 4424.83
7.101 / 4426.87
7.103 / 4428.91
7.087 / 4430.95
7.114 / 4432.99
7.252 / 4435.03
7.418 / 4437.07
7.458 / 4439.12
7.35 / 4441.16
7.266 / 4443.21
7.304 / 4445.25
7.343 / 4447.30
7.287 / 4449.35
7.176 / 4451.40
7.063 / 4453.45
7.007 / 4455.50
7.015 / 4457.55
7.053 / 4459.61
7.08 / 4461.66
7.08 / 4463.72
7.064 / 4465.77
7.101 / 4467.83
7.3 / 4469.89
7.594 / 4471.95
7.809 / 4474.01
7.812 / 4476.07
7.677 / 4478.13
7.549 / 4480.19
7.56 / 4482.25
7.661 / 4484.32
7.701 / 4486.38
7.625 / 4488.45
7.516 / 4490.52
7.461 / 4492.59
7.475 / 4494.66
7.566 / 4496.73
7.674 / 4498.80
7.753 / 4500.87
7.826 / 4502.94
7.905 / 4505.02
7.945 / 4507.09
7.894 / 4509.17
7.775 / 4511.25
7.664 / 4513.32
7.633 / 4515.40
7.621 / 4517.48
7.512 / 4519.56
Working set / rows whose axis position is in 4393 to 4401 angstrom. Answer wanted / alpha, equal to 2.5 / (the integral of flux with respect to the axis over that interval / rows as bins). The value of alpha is 0.045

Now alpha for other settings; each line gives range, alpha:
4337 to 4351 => 0.030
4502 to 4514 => 0.027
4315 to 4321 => 0.060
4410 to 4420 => 0.034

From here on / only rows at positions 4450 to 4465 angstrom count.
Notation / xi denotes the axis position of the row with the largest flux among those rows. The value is 4451.40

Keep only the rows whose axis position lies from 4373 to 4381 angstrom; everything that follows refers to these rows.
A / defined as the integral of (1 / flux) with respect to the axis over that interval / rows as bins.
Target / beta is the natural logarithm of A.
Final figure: 0.12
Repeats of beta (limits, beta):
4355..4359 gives -0.54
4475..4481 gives -0.25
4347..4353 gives -0.02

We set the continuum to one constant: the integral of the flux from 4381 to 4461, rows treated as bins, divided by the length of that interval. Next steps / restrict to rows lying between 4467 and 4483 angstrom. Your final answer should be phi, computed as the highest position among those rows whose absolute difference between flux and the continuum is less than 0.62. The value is 4482.25 angstrom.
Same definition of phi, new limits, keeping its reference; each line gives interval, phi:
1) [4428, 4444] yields 4443.21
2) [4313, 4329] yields 4322.12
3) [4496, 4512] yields 4496.73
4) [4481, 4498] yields 4496.73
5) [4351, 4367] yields 4366.13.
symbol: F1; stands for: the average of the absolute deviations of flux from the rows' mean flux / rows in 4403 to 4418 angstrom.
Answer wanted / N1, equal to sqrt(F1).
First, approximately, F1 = 0.26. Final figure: 0.51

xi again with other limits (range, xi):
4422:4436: 4435.03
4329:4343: 4330.09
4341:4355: 4354.08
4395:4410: 4408.56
